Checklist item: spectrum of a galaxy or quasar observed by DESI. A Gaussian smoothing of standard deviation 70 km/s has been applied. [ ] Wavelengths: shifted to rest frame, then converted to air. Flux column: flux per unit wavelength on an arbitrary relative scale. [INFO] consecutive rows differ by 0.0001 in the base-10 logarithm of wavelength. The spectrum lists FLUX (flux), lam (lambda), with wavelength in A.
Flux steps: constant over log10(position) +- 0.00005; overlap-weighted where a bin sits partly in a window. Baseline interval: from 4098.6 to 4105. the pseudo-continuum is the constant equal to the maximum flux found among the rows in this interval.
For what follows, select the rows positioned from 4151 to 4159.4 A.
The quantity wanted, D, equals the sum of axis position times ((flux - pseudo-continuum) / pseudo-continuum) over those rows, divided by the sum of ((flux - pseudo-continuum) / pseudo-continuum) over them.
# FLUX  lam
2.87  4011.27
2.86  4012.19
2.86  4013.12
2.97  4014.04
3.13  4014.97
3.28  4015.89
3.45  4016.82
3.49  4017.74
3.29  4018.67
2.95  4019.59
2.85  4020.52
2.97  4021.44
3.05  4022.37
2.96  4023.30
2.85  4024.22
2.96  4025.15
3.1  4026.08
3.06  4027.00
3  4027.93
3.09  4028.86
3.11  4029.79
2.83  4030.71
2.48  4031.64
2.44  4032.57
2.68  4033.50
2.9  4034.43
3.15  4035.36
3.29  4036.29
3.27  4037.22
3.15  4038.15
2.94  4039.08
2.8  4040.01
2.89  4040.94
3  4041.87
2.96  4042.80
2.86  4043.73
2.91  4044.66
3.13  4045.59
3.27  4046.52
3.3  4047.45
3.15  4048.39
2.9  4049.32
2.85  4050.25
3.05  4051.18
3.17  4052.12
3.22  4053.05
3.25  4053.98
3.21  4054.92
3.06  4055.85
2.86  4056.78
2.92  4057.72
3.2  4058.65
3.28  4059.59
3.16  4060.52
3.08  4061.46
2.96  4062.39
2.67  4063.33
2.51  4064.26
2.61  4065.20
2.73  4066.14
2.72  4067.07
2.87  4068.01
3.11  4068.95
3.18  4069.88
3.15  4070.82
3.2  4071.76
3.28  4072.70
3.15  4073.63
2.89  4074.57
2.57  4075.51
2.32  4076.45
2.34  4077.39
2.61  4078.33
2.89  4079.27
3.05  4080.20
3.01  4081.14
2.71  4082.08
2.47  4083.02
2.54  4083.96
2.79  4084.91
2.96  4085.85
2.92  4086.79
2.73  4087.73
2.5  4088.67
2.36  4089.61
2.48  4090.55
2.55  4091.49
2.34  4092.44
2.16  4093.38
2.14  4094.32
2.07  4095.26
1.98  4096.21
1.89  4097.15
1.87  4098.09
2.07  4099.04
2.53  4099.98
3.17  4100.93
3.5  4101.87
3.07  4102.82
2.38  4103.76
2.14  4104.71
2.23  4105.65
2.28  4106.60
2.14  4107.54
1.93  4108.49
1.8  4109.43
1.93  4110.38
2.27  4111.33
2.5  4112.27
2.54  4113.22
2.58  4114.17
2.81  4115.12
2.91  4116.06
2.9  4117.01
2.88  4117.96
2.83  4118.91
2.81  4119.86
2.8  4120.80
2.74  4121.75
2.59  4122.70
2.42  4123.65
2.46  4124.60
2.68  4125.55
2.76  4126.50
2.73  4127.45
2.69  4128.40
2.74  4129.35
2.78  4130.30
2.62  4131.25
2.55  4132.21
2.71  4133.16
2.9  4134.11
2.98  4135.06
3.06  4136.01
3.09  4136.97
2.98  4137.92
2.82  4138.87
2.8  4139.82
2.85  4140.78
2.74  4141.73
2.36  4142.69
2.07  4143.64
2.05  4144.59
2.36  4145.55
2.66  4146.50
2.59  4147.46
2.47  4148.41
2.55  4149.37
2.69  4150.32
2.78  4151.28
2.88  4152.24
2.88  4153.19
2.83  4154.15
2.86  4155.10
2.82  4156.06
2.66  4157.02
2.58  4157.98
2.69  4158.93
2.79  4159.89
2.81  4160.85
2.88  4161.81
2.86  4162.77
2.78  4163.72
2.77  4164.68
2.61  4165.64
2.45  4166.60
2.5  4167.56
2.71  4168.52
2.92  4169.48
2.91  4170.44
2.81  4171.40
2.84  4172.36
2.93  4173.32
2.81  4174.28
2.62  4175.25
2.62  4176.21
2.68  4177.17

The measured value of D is 4155.4 A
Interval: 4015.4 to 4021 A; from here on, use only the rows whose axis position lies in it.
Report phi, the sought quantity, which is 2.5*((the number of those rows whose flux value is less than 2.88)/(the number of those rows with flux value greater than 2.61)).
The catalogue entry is 0.42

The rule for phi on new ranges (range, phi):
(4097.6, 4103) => 2.50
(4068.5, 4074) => 0.00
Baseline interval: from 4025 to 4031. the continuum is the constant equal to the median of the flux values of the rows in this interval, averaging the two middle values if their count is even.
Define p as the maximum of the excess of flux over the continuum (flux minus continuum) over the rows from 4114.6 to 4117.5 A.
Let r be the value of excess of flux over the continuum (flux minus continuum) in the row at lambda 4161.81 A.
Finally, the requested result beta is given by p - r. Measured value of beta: 0.0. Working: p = -0.15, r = -0.18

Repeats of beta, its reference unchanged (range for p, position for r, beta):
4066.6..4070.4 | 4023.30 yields 0.2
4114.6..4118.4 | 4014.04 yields -0.1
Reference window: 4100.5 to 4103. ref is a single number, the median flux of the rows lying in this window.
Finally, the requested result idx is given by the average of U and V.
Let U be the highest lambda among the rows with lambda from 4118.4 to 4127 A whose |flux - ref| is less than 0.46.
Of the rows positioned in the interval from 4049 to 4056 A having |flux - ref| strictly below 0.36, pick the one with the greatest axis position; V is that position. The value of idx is 4091.2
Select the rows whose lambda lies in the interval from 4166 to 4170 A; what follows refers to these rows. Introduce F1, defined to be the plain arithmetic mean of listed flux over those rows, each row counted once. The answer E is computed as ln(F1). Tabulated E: 0.97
